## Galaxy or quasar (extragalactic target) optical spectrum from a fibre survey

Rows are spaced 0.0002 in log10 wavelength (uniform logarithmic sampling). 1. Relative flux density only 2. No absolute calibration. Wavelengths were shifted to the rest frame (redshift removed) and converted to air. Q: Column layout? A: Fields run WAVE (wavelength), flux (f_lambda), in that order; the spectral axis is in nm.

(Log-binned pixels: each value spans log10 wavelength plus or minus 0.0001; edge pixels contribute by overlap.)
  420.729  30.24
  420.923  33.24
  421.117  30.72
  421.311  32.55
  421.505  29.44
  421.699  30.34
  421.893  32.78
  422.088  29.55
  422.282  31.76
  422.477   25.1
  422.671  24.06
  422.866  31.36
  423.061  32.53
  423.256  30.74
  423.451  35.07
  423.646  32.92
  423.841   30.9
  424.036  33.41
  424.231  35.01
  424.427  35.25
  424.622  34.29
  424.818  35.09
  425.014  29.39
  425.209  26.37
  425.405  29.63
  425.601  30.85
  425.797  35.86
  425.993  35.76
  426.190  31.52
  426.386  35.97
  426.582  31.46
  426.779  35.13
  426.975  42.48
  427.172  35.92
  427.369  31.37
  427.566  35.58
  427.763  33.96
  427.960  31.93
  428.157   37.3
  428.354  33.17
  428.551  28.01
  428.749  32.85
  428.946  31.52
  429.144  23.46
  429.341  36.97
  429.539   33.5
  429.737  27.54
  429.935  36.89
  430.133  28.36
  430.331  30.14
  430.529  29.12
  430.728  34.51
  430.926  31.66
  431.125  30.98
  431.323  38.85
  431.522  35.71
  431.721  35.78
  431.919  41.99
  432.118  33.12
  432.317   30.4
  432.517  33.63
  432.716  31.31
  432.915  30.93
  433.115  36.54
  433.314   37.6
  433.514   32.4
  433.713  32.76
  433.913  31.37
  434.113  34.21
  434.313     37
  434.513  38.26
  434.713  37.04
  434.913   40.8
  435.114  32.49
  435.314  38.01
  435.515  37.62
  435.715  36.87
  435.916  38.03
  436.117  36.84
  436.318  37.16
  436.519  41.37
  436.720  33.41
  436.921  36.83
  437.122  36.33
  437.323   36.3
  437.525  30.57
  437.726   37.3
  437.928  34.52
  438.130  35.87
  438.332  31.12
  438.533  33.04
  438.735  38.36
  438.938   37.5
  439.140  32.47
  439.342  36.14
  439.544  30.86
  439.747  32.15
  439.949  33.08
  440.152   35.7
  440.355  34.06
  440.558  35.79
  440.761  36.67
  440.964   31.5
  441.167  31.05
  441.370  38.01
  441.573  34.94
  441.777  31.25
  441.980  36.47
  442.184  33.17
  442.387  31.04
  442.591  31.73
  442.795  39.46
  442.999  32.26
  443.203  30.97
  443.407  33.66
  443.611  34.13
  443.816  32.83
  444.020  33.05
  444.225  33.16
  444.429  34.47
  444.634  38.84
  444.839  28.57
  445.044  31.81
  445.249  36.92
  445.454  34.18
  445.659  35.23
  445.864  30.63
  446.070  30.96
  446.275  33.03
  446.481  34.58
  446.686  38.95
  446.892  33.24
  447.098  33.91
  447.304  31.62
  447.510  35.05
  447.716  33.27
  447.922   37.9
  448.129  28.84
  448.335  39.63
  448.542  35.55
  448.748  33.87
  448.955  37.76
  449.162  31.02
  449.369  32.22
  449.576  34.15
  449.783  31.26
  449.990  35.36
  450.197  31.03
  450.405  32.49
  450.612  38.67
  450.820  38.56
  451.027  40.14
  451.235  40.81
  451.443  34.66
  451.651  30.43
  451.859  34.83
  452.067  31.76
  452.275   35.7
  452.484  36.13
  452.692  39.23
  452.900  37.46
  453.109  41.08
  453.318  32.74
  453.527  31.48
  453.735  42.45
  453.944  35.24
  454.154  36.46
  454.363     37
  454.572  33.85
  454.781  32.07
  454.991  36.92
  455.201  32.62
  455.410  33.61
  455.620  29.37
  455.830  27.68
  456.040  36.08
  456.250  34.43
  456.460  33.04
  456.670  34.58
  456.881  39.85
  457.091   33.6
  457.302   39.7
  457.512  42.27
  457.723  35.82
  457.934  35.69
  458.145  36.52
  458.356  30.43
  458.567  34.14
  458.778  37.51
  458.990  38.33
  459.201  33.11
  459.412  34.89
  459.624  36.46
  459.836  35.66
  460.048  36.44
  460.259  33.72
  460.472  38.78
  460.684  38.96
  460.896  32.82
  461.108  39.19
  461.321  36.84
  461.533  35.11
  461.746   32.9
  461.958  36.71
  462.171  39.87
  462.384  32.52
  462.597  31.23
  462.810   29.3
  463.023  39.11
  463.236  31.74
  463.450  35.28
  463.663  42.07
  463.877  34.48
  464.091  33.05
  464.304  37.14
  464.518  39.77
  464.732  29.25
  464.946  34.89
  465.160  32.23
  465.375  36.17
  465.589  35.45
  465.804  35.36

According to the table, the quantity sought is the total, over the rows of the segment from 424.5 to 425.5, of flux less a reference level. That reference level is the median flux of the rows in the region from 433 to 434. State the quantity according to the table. -9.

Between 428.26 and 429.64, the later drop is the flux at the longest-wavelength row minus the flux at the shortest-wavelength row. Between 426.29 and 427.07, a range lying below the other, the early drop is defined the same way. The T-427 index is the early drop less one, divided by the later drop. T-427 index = 17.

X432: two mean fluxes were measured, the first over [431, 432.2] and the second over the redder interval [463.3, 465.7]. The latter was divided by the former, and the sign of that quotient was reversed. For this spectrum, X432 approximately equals -0.98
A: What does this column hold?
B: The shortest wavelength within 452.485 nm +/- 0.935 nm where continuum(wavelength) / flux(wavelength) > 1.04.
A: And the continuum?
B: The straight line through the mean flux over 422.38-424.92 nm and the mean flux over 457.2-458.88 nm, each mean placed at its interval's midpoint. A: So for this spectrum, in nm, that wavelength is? 451.651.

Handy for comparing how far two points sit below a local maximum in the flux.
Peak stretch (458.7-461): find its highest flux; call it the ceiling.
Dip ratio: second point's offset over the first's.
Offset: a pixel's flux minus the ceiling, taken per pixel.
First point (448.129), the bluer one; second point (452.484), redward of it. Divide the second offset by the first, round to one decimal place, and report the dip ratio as 0.3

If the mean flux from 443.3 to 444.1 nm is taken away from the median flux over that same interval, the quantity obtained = -0.1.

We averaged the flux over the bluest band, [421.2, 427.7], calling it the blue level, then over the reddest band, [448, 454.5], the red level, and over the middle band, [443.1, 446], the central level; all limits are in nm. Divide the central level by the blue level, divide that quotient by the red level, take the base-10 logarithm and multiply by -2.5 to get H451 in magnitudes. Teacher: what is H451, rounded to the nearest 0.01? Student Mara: 3.84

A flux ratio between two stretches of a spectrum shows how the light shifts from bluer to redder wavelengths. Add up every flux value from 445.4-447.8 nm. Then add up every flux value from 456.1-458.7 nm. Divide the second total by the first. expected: 1.06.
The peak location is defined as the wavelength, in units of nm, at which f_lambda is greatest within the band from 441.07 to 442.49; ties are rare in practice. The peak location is 441.370 nm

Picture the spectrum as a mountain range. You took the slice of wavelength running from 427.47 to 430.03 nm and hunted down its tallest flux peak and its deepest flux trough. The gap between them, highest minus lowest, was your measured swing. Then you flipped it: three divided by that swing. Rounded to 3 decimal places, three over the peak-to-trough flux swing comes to 0.217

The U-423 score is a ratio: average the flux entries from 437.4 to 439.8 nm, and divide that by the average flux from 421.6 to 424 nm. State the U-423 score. 1.12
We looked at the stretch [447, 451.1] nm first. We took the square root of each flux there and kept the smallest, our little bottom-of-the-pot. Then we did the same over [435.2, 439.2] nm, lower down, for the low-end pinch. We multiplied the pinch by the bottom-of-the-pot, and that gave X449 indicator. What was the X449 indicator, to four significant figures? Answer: 29.69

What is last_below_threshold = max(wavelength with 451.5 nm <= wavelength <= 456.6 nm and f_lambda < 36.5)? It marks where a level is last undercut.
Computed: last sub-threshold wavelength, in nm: 456.460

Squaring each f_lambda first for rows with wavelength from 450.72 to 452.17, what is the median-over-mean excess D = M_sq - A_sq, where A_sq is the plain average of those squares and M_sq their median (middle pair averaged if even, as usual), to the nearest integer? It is -89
